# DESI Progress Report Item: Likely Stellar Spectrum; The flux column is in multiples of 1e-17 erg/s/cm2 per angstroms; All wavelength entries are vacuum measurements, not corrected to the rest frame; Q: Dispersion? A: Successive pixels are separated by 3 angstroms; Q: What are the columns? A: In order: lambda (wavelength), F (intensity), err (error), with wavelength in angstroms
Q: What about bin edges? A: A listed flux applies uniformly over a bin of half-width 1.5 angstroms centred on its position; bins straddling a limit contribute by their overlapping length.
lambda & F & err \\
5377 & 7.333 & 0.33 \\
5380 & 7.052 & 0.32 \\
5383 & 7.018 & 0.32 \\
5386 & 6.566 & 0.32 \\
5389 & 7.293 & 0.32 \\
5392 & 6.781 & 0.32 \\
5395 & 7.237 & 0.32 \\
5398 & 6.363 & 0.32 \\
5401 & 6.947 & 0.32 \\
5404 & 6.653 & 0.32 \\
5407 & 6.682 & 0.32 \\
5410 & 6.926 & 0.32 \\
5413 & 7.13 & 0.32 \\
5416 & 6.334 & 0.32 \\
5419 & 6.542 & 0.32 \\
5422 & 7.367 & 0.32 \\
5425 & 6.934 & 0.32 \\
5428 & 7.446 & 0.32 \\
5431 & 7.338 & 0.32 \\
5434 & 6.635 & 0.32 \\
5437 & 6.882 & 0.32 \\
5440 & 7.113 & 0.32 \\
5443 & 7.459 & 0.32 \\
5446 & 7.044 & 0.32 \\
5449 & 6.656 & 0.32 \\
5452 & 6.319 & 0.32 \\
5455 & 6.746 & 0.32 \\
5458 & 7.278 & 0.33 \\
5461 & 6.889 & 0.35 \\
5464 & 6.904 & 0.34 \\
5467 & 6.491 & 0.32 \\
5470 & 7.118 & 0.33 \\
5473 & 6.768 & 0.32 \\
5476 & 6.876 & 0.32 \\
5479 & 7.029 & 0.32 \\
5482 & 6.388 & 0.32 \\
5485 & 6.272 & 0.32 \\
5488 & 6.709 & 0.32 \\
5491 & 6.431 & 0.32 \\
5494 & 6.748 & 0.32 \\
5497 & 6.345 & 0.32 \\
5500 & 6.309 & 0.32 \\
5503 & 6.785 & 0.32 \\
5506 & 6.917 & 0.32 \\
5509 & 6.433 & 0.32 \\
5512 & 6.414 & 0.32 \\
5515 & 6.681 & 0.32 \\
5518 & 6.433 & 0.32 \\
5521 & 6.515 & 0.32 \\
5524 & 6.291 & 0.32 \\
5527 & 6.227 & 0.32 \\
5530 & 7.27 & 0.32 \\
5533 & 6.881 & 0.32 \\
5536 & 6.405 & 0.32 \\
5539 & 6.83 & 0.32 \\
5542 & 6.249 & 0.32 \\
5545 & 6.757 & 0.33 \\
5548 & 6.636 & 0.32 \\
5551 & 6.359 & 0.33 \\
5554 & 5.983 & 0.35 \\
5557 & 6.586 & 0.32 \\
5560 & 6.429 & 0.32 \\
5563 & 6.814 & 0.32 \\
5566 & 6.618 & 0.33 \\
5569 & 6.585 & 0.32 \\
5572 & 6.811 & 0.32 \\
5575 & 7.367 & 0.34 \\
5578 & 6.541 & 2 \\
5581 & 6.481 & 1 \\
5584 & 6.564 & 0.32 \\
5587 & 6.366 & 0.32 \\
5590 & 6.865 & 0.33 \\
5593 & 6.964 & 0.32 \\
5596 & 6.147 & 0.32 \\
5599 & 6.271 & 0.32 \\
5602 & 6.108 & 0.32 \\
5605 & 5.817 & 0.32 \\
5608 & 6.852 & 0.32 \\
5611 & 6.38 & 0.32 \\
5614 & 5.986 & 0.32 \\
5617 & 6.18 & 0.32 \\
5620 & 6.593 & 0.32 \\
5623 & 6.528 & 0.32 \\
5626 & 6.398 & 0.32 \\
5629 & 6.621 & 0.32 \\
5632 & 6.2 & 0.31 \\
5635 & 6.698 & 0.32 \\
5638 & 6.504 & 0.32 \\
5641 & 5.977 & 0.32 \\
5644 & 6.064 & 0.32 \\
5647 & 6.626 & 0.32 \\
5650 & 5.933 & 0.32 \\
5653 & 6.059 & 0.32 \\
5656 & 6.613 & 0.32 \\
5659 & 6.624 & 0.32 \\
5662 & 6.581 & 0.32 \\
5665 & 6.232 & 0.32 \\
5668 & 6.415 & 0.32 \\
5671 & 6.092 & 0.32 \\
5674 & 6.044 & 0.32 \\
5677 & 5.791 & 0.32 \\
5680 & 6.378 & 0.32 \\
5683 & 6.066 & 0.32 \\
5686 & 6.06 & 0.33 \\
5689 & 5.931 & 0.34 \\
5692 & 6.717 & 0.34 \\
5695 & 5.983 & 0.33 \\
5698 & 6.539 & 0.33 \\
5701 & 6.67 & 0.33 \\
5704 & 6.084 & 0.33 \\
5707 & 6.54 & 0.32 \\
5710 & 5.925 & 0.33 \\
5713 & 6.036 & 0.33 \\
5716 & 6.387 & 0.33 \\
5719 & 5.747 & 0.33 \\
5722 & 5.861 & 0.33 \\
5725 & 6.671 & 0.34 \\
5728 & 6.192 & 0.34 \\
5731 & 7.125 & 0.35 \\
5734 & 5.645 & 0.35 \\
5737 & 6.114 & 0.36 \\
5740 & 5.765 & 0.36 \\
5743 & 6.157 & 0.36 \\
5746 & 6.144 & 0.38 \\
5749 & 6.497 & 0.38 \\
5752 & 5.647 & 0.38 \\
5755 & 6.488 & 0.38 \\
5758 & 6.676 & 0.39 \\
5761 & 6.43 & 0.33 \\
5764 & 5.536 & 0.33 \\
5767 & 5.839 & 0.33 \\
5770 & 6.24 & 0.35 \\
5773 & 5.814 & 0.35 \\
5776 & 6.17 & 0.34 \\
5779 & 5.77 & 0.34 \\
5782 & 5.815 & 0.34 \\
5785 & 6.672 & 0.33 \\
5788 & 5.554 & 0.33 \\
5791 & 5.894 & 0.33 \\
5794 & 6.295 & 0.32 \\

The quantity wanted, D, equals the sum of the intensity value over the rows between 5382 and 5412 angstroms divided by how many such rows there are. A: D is 6.8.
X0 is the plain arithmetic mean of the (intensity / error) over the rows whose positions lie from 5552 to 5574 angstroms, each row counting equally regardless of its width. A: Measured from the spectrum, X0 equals 20.1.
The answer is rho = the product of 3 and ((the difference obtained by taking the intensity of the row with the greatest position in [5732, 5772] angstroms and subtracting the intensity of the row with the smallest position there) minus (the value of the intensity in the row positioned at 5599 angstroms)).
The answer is -17.0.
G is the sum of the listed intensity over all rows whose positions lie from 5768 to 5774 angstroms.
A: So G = 12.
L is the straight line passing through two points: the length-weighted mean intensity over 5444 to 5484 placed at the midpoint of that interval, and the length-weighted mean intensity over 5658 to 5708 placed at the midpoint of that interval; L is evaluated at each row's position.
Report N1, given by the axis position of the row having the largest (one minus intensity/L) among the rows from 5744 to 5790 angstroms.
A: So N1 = 5764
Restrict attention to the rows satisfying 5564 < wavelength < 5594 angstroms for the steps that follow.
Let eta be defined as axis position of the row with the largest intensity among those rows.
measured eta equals 5575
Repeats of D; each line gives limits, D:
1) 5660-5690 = 6.2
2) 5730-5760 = 6.2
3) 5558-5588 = 6.7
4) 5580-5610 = 6.4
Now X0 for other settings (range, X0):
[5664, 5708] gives 19.1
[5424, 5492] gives 21.2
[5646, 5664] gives 20.0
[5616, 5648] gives 20.1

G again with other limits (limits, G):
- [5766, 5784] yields 36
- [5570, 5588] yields 40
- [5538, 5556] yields 39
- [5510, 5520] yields 20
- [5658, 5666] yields 19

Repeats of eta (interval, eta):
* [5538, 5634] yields 5575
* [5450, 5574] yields 5458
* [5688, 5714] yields 5692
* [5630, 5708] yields 5692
